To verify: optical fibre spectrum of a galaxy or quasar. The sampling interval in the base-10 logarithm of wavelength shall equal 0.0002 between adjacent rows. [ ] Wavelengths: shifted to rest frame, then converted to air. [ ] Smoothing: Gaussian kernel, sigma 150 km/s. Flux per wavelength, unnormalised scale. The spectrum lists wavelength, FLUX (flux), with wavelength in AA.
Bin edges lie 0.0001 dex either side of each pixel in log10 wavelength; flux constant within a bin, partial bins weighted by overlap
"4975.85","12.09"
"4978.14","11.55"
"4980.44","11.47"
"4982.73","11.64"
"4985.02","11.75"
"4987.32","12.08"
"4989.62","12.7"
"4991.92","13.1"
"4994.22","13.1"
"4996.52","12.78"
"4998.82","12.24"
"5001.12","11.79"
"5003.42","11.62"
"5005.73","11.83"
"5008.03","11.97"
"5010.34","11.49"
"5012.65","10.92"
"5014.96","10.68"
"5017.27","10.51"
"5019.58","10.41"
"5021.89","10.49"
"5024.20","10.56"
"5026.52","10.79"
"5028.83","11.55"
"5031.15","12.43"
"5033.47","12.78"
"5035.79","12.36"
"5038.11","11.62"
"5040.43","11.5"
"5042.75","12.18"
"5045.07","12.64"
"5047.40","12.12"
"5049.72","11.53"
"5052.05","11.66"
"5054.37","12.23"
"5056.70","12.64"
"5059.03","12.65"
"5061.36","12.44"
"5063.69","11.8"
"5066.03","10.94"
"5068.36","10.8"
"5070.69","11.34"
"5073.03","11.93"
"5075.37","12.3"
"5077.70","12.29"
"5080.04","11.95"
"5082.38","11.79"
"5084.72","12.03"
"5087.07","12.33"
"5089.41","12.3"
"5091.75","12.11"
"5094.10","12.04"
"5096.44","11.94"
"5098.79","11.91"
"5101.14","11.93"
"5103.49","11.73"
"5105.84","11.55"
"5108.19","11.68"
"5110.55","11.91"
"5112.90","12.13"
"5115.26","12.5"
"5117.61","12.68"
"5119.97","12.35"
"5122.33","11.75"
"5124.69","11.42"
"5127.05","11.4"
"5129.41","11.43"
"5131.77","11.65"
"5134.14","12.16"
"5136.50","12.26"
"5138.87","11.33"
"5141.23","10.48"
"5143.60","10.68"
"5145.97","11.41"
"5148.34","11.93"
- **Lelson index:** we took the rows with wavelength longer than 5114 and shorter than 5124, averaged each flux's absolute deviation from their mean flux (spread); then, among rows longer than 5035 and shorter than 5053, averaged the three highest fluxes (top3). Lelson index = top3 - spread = 12.11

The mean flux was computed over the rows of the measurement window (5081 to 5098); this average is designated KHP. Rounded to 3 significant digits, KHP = 12.1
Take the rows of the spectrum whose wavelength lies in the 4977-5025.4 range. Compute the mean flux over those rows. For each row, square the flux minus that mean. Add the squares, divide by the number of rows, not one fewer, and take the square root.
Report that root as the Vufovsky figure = 0.8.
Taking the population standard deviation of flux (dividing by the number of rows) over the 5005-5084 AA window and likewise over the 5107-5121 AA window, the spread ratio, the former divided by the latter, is 2.1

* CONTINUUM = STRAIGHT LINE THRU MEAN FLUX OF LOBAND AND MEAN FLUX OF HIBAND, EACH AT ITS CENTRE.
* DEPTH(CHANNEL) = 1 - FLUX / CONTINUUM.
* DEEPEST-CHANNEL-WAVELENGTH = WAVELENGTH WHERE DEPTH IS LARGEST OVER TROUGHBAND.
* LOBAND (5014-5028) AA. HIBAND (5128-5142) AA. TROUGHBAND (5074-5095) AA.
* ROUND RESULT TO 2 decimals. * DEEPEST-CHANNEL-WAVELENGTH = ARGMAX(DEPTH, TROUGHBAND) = 5082.38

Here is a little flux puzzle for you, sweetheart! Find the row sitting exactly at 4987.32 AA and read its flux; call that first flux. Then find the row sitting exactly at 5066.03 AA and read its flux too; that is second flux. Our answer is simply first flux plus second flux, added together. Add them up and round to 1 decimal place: 23.0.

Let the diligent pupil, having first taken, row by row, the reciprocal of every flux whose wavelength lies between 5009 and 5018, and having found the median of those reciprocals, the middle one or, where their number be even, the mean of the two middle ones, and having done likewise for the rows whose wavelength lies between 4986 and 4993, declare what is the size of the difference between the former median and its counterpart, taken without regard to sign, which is 0.014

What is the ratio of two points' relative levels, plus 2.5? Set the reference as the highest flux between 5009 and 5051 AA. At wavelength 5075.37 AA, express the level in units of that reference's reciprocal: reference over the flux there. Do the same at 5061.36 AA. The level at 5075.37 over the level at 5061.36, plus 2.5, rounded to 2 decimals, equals 3.51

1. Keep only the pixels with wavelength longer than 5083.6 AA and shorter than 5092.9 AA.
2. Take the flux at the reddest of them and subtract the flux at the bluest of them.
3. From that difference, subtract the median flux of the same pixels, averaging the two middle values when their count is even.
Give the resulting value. -12.1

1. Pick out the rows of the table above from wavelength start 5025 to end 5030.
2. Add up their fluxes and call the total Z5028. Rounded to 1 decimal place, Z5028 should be 22.3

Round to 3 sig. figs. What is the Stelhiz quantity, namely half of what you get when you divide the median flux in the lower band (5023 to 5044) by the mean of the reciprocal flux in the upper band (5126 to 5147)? 66.2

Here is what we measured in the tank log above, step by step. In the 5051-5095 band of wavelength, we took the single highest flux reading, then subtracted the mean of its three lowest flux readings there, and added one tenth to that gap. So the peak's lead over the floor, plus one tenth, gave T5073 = 1.7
